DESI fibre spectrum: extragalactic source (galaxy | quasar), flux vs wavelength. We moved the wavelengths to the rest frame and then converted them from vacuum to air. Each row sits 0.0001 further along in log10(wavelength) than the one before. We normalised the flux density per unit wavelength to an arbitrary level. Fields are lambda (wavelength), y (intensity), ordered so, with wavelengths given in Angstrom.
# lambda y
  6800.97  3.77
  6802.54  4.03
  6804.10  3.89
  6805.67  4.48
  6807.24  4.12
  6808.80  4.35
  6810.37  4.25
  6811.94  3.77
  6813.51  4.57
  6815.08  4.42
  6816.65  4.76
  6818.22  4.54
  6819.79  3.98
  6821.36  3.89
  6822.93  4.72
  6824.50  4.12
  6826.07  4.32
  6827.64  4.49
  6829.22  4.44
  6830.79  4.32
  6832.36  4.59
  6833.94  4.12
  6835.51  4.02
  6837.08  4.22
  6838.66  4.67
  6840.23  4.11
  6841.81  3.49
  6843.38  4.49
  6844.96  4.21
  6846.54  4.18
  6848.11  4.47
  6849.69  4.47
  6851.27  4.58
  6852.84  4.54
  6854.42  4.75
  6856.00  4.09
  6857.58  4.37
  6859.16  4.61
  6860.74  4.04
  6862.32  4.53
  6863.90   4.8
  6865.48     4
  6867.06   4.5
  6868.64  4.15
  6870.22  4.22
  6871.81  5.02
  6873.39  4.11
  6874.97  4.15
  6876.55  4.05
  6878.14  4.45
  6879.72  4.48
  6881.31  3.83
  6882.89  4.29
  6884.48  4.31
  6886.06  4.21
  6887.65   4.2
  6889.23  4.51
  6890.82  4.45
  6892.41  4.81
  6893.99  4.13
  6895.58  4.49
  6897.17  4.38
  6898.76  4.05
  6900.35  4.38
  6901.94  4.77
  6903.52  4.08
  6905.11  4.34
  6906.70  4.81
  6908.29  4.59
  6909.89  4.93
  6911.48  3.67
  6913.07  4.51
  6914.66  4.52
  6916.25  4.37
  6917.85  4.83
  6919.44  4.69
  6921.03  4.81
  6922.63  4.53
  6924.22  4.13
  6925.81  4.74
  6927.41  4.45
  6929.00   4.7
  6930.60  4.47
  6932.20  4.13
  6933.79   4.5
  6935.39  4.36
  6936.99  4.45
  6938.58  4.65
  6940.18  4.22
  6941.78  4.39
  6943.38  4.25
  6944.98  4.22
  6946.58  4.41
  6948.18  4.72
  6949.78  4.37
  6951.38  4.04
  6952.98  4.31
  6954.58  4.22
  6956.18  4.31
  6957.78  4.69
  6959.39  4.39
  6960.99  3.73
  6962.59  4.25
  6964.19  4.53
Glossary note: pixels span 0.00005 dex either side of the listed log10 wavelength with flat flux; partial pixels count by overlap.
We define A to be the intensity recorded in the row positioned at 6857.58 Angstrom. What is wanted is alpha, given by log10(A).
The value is 0.64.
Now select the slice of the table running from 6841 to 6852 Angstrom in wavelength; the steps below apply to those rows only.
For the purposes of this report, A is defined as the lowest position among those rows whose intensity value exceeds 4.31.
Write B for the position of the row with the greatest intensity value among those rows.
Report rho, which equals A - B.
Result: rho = -7.9 Angstrom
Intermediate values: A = 6843.38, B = 6851.27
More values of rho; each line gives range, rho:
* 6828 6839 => -9.4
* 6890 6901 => -1.6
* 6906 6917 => -3.2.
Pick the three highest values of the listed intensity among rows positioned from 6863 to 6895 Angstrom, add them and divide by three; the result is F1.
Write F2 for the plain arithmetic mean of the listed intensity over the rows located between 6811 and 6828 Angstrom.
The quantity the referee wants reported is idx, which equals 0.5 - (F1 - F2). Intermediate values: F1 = 4.88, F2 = 4.33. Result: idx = -0.05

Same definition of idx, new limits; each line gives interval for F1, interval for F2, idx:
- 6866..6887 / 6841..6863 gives 0.18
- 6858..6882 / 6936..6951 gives 0.10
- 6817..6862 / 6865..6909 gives 0.14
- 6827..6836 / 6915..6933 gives 0.53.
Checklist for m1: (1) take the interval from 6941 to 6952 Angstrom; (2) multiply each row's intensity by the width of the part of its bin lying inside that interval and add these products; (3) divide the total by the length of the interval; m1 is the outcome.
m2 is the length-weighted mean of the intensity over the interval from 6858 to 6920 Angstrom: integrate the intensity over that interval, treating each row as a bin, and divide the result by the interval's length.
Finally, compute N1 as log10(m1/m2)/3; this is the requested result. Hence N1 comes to -0.001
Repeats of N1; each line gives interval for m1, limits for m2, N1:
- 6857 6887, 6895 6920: -0.005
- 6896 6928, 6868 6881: 0.006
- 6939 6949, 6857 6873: -0.001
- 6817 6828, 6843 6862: -0.003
